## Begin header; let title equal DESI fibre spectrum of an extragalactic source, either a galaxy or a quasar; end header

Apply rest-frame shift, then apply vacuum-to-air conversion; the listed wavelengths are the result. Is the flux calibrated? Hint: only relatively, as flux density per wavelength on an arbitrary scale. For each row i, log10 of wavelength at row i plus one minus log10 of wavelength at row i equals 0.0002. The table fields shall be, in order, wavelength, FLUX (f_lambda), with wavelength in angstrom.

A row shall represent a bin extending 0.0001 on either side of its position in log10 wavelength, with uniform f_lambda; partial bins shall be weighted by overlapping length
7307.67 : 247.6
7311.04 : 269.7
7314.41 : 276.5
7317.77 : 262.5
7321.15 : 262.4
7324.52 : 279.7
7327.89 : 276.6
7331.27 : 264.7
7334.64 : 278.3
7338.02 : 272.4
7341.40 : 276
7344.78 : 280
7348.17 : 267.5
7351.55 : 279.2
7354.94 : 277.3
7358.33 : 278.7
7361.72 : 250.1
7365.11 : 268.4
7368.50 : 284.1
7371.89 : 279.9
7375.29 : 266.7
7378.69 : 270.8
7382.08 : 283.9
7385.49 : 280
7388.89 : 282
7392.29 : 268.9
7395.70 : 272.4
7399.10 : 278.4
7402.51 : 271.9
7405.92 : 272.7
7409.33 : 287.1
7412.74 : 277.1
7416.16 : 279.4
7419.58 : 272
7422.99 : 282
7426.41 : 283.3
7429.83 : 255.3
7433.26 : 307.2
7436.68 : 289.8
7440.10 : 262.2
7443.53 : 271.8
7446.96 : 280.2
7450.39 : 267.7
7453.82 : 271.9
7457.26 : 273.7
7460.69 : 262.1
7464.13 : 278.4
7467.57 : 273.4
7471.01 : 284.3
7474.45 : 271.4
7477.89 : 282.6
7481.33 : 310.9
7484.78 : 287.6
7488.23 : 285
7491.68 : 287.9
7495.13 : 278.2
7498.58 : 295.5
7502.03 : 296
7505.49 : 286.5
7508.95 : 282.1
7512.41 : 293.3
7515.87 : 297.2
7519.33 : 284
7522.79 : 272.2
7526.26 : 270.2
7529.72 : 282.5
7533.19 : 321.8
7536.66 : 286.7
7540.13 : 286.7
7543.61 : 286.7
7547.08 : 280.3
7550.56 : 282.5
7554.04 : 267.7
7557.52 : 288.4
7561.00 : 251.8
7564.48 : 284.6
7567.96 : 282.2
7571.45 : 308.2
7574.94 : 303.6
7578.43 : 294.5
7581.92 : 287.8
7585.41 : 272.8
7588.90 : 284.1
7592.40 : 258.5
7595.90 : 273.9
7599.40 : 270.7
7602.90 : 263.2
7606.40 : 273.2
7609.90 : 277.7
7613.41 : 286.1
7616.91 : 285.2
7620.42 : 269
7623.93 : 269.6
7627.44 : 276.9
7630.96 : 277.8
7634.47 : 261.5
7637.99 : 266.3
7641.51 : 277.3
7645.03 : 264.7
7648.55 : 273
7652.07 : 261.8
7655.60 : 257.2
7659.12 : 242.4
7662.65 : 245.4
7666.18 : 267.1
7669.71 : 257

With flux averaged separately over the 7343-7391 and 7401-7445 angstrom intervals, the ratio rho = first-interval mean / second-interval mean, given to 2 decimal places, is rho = 0.99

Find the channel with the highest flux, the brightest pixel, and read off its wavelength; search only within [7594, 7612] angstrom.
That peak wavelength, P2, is 7609.90 angstrom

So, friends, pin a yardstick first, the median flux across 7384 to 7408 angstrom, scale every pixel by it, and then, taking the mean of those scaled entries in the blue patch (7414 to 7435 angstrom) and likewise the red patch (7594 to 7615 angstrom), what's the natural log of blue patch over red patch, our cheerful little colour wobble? 0.021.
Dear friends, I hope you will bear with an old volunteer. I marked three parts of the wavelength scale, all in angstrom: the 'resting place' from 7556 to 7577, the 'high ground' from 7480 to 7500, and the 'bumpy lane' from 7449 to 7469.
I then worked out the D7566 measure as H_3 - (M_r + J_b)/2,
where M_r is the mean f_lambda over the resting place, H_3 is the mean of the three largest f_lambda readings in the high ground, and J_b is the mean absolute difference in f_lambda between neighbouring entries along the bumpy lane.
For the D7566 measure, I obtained 151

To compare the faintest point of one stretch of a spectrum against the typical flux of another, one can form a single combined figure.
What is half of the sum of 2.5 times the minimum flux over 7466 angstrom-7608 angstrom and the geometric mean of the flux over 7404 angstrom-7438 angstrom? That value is 455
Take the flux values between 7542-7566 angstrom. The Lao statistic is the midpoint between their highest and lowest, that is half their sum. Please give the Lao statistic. 270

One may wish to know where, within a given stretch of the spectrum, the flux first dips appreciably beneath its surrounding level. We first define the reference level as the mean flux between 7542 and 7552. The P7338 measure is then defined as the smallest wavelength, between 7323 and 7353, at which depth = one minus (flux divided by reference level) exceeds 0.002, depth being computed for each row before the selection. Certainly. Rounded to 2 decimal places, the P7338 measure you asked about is 7324.52 angstrom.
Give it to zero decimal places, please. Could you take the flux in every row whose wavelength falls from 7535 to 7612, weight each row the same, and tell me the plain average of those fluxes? 280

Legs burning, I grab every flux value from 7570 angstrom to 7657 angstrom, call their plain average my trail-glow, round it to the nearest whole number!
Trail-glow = 276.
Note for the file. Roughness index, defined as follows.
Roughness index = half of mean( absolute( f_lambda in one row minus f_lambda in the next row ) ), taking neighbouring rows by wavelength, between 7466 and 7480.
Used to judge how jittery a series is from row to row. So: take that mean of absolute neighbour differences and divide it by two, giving 5.8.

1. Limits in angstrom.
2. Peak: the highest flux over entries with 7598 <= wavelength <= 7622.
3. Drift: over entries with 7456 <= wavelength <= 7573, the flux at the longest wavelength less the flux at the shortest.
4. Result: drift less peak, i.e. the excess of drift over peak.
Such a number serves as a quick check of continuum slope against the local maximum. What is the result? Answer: -252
